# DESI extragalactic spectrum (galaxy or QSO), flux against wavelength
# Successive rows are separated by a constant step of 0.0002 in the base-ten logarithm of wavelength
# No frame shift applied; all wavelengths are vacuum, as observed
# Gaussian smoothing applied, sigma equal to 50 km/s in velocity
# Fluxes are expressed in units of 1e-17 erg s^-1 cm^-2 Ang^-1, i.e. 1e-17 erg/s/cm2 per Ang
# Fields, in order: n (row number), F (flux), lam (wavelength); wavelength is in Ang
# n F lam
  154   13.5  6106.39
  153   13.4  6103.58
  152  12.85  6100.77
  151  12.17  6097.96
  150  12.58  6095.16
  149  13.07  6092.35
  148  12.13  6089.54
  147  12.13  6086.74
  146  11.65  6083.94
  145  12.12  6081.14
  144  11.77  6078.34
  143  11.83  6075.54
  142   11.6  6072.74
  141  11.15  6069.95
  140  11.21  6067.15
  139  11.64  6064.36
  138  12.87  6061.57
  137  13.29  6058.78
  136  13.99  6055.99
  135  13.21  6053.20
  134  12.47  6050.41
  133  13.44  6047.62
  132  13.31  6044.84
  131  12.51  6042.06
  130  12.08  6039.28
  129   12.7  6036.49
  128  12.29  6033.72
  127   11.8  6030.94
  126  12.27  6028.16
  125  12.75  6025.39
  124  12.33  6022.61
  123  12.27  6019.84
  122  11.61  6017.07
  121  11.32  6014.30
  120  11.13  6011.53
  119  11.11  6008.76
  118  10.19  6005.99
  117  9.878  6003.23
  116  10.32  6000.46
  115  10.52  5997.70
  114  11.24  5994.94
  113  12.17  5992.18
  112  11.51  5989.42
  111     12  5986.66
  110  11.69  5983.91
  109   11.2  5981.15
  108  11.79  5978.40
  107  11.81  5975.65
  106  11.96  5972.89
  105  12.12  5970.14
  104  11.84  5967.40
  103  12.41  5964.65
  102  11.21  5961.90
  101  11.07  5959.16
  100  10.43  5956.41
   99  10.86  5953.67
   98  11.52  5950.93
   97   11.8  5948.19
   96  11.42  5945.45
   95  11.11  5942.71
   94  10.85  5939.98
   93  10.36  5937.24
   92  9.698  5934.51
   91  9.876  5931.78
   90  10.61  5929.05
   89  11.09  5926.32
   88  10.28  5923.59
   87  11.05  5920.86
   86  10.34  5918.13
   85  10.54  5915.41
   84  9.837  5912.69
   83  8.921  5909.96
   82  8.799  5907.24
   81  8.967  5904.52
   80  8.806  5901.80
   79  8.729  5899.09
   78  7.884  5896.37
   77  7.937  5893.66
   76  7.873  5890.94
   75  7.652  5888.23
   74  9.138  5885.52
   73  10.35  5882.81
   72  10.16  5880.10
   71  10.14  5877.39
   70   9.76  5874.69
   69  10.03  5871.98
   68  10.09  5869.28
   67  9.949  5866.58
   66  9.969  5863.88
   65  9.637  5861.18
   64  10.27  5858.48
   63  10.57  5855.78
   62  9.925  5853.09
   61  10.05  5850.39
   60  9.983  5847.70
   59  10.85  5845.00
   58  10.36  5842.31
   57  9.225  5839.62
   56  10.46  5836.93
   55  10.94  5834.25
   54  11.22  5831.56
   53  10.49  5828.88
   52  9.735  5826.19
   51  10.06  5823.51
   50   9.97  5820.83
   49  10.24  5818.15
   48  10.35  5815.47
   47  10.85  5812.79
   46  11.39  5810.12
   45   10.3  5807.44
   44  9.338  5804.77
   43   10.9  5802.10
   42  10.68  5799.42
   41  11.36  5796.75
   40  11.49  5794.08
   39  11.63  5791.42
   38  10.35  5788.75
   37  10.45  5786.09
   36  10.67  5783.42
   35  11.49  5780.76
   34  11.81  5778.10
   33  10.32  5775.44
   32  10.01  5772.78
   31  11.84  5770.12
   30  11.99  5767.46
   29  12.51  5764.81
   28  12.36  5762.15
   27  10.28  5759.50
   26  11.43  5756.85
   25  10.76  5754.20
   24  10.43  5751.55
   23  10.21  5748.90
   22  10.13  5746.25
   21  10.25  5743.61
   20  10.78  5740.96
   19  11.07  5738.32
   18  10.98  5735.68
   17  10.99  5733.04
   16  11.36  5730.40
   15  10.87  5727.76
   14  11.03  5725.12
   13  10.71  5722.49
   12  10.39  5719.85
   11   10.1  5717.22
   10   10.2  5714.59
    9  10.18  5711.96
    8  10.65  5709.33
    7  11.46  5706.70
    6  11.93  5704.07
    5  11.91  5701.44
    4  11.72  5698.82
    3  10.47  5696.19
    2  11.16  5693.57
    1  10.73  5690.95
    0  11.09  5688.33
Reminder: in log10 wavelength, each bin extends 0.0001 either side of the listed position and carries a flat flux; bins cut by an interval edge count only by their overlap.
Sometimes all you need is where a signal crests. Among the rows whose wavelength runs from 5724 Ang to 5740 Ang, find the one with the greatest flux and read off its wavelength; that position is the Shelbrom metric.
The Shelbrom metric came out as 5730.40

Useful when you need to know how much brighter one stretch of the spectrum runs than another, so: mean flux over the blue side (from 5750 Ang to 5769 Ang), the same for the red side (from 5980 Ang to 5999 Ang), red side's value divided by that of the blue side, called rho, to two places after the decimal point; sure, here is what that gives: 1.01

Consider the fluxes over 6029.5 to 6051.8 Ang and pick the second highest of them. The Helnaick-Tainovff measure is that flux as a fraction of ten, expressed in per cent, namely 133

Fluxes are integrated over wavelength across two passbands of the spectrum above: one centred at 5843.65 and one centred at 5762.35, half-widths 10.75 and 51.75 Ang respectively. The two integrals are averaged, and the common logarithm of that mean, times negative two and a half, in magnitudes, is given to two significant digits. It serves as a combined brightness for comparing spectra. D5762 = -7.1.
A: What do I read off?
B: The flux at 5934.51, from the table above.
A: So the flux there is 9.698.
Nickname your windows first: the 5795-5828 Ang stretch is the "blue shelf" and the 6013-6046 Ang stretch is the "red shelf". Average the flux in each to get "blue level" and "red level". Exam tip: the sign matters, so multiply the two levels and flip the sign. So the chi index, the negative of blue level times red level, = -128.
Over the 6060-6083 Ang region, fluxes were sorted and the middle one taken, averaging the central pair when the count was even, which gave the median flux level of 11.7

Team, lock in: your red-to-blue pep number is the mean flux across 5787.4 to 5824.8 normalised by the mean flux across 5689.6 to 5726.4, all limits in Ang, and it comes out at 0.98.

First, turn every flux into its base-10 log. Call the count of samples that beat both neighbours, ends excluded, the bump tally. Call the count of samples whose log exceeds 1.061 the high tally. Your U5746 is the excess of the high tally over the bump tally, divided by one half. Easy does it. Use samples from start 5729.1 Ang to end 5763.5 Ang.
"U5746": -2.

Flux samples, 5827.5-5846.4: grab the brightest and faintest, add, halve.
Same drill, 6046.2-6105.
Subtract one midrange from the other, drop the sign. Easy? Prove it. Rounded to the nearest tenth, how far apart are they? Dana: 2.3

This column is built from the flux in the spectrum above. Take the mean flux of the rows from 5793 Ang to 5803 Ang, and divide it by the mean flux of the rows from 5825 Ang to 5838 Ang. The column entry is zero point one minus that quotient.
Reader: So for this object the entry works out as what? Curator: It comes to -0.95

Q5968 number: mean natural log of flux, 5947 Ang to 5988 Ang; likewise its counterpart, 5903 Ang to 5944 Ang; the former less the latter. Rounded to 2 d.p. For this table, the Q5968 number 0.13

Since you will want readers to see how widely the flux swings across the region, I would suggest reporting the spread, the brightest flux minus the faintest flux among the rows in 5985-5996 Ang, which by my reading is 0.93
